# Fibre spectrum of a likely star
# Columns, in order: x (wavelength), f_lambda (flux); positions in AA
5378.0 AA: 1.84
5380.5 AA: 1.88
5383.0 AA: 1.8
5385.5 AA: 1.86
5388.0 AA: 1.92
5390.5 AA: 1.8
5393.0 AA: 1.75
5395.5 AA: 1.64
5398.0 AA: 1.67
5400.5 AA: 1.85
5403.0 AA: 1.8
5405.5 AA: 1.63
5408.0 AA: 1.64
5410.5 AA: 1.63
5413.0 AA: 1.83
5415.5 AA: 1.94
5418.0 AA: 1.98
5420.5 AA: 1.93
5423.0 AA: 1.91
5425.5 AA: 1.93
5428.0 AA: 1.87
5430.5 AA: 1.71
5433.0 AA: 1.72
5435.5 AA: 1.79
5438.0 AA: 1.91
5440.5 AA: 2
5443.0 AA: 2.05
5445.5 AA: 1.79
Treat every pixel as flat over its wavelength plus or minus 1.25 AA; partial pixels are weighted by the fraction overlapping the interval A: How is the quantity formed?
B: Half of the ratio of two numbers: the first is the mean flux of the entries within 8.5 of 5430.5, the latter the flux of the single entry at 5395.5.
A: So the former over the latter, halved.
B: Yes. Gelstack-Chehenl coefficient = 0.559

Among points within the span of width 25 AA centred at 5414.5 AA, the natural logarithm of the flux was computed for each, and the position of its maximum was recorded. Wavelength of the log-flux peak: 5418.0 AA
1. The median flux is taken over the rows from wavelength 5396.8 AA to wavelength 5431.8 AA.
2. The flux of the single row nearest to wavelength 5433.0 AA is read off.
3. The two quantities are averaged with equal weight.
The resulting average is 1.78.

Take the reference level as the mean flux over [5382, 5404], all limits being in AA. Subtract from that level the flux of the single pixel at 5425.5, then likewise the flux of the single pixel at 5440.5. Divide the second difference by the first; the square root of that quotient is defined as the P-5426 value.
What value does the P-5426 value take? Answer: 1.2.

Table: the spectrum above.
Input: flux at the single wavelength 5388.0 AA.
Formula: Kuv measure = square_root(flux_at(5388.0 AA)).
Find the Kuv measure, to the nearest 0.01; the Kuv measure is 1.39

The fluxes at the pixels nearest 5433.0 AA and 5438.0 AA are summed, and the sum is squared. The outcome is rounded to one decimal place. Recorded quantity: 13.2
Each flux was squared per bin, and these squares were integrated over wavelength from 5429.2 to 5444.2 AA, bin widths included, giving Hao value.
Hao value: 52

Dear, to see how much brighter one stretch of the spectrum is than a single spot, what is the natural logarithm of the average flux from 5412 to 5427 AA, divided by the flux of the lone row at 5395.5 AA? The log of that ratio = 0.16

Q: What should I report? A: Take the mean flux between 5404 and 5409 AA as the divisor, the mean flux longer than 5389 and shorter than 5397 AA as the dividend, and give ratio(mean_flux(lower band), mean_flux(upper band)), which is 1.06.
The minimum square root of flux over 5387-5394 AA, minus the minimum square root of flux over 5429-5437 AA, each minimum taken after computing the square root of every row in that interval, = 0.02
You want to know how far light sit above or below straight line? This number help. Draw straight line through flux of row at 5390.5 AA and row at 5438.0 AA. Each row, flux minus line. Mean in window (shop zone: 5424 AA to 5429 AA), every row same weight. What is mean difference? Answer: 0.02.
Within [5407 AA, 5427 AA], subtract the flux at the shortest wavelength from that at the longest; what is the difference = 0.290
